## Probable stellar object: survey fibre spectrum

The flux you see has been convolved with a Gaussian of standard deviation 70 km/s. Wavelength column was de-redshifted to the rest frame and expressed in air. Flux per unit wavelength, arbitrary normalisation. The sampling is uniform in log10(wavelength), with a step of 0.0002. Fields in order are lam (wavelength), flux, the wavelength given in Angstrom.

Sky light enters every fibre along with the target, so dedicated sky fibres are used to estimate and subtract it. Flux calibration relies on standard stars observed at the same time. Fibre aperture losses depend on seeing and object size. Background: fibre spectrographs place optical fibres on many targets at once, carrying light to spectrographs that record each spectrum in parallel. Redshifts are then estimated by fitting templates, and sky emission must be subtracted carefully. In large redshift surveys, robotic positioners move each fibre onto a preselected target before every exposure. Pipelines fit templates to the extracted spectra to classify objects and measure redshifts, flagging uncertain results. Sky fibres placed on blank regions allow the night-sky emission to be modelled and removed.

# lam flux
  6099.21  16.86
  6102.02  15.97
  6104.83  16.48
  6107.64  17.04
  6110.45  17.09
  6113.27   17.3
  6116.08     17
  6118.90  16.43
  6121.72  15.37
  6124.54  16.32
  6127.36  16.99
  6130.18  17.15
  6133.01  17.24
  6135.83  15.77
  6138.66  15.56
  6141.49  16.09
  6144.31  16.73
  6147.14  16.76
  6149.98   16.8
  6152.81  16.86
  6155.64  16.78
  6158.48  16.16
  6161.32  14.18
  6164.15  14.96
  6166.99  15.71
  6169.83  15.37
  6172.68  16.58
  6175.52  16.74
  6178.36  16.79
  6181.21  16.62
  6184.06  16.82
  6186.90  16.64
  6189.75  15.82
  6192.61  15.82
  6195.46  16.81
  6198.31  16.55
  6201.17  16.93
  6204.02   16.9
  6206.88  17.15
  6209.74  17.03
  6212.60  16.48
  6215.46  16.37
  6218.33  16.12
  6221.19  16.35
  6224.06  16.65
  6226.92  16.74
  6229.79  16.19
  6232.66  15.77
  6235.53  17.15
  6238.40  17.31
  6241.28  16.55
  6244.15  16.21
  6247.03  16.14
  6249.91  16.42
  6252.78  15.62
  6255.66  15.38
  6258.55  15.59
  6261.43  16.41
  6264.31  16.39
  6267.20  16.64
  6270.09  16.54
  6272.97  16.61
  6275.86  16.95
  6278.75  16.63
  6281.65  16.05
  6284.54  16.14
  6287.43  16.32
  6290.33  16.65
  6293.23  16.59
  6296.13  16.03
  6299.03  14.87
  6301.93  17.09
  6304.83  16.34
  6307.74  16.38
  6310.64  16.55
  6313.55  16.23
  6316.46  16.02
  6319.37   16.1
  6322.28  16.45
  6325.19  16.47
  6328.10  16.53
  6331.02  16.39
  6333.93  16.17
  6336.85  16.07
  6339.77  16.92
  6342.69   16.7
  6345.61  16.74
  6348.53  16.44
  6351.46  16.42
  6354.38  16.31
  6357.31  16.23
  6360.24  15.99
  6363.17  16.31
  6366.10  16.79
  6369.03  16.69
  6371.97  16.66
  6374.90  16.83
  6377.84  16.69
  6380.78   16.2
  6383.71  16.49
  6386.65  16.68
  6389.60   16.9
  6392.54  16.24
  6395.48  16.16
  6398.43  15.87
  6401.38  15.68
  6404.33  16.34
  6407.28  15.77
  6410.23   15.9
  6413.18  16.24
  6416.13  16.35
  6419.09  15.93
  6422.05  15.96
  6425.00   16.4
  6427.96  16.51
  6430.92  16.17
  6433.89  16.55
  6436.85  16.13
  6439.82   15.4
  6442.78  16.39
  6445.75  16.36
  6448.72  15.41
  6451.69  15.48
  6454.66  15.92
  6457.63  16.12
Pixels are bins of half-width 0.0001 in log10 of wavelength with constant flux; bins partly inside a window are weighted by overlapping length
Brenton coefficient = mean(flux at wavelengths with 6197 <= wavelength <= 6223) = 16.65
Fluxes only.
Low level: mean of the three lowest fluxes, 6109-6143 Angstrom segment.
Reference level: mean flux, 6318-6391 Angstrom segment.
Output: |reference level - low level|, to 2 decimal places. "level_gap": 0.92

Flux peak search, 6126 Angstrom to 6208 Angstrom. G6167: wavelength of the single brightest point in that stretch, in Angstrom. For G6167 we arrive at 6133.01 Angstrom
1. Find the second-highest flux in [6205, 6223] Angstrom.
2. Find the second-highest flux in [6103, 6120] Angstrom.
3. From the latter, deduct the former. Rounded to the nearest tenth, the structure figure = 0.1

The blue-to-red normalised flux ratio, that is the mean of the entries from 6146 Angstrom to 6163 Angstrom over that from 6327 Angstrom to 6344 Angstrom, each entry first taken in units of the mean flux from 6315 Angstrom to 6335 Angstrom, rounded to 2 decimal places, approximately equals 0.99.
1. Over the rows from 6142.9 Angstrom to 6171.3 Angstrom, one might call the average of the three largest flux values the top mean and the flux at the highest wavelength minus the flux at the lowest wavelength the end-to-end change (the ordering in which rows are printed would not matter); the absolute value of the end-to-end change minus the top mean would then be 18.2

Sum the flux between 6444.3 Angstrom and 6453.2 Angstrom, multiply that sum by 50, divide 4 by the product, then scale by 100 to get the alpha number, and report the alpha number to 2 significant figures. 0.17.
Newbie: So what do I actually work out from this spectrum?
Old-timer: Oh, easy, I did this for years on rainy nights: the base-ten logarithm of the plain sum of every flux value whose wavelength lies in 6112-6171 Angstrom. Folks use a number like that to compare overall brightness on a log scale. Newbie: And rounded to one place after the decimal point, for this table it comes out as 2.5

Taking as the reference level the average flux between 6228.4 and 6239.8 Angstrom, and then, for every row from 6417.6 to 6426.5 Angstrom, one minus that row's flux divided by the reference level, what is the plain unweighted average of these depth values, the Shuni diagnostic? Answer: 0.031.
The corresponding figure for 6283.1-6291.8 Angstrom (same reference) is 0.014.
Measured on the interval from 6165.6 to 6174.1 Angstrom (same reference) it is 0.043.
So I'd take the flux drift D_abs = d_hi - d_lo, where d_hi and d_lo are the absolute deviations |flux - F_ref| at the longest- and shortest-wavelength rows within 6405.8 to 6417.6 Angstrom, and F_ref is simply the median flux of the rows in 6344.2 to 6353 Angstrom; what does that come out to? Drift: -0.6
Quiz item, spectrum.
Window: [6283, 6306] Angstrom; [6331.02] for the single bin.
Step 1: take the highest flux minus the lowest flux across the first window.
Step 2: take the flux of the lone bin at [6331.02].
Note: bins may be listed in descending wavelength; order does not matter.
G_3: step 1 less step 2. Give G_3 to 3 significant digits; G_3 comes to -14.2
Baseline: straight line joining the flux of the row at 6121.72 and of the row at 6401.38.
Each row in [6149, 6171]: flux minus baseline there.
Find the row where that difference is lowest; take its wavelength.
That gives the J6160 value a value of 6161.32 Angstrom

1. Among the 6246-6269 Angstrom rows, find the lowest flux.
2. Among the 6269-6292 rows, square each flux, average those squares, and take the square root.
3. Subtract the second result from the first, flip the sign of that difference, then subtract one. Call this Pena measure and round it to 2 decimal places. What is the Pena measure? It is 0.11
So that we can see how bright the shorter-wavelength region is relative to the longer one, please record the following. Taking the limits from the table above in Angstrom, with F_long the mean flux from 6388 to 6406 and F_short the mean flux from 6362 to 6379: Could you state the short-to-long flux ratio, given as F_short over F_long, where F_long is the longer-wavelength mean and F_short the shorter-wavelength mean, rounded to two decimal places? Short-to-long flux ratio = 1.03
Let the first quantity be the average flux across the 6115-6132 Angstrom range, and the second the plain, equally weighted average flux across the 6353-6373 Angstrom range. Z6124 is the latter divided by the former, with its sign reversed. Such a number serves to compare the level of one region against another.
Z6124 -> -0.99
